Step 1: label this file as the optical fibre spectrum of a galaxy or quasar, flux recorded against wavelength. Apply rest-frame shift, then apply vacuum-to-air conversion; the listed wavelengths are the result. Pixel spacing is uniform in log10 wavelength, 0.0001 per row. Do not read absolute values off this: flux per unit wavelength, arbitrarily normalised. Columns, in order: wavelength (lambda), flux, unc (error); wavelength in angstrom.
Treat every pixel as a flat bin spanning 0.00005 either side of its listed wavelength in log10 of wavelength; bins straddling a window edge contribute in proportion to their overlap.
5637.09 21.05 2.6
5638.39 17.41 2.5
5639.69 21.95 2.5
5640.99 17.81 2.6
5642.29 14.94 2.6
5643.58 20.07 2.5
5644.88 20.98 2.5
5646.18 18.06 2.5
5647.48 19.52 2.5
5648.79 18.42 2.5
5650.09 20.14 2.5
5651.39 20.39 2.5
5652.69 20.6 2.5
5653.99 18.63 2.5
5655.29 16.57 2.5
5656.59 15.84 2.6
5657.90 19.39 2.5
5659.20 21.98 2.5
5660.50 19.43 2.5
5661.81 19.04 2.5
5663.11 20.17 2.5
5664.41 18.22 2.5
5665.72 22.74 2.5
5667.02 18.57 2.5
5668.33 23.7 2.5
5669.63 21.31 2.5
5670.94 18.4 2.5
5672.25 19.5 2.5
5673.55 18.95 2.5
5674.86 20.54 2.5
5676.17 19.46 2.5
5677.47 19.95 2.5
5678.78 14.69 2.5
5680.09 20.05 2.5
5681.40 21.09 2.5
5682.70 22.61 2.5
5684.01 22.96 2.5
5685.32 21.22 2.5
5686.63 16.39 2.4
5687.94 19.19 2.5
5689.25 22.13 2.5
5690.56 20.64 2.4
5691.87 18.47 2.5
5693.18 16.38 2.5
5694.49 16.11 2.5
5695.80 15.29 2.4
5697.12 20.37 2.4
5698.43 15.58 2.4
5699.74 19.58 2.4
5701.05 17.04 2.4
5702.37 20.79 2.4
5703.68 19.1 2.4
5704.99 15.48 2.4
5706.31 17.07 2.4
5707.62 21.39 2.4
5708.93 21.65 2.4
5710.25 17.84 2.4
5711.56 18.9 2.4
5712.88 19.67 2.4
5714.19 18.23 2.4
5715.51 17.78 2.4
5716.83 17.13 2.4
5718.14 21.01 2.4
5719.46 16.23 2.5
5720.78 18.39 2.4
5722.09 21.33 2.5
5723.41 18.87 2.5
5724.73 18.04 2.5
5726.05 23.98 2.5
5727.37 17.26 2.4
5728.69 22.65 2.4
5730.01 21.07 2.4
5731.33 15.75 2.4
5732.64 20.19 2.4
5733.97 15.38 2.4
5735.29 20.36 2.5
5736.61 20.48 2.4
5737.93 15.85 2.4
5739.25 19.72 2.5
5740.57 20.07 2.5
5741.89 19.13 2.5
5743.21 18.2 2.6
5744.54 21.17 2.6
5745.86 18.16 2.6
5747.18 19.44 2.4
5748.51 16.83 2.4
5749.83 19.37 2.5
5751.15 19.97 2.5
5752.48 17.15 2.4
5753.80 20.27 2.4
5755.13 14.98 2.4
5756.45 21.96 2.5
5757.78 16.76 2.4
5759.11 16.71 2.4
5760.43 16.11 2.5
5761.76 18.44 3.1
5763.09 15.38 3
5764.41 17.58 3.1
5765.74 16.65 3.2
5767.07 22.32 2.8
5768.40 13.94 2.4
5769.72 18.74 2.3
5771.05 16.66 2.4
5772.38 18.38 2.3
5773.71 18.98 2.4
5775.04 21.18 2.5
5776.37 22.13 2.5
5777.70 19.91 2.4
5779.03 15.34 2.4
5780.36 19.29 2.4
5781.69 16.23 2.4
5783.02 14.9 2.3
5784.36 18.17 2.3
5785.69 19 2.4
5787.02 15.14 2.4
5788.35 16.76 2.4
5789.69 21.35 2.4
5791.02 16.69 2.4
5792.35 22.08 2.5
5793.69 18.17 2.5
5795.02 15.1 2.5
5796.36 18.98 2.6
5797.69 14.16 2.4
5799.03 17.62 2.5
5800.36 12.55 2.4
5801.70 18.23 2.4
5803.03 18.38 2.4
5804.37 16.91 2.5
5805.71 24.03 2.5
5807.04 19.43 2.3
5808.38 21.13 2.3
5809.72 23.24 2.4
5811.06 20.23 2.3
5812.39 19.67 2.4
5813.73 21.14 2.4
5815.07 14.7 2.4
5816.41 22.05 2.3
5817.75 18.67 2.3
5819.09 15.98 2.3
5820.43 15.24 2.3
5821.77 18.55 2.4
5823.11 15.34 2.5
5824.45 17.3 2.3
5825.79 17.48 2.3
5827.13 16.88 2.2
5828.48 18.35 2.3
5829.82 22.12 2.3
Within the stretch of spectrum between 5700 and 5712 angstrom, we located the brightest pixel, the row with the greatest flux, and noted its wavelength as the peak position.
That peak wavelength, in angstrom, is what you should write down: 5708.93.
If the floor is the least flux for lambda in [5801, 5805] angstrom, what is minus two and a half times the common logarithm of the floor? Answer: -3.07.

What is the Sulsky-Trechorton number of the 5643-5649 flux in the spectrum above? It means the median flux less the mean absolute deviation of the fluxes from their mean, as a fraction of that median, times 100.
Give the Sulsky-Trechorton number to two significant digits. 95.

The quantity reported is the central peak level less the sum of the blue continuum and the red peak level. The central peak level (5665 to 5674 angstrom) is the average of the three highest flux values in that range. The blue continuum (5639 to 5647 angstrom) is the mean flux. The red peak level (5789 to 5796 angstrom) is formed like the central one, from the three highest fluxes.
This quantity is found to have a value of -16.9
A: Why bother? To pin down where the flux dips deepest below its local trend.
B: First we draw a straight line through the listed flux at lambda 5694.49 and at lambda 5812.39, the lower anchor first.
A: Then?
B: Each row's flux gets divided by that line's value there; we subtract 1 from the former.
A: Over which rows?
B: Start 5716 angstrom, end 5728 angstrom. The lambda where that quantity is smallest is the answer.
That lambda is 5719.46 angstrom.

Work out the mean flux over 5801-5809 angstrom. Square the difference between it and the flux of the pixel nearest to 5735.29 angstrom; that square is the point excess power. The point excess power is 0.5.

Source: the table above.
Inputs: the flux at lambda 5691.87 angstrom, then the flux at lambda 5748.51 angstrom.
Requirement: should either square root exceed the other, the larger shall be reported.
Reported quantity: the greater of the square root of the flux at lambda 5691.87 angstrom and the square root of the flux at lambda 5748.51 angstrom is 4.30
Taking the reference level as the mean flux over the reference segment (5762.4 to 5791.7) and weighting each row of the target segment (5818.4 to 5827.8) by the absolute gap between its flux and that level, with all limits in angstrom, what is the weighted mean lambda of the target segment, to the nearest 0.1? 5822.2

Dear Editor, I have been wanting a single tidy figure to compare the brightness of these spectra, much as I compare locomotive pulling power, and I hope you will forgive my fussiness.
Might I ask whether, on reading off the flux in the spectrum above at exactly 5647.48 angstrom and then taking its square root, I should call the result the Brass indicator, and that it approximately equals 4.42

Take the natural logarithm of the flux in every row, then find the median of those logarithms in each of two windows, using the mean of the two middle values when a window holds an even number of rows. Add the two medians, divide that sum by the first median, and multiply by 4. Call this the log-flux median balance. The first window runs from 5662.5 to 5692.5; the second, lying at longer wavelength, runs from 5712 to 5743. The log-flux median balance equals 7.94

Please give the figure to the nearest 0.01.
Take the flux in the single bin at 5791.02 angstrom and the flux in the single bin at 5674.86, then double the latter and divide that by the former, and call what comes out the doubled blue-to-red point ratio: 2.46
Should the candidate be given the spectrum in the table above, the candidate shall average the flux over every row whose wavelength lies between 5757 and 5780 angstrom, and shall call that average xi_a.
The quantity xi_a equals 18.0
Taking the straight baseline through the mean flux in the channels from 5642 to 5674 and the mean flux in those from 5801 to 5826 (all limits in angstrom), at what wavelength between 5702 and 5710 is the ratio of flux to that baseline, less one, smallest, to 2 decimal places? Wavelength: 5704.99 angstrom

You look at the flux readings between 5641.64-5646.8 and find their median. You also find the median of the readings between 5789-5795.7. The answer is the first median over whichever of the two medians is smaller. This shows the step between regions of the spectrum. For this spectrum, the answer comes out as 1.05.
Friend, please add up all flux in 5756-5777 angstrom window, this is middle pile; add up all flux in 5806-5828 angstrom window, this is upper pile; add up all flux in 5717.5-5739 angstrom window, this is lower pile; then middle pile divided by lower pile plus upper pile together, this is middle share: 0.483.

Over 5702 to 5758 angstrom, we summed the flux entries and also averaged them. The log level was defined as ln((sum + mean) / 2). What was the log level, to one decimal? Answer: 6.0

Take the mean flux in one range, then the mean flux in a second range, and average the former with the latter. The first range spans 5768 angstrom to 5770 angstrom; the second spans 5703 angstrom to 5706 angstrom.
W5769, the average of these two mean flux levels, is 16.8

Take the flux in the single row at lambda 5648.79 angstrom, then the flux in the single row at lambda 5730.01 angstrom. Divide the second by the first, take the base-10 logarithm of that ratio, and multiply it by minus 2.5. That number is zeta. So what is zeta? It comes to -0.15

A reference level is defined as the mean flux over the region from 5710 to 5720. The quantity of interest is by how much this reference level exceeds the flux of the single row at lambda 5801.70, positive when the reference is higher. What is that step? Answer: 0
